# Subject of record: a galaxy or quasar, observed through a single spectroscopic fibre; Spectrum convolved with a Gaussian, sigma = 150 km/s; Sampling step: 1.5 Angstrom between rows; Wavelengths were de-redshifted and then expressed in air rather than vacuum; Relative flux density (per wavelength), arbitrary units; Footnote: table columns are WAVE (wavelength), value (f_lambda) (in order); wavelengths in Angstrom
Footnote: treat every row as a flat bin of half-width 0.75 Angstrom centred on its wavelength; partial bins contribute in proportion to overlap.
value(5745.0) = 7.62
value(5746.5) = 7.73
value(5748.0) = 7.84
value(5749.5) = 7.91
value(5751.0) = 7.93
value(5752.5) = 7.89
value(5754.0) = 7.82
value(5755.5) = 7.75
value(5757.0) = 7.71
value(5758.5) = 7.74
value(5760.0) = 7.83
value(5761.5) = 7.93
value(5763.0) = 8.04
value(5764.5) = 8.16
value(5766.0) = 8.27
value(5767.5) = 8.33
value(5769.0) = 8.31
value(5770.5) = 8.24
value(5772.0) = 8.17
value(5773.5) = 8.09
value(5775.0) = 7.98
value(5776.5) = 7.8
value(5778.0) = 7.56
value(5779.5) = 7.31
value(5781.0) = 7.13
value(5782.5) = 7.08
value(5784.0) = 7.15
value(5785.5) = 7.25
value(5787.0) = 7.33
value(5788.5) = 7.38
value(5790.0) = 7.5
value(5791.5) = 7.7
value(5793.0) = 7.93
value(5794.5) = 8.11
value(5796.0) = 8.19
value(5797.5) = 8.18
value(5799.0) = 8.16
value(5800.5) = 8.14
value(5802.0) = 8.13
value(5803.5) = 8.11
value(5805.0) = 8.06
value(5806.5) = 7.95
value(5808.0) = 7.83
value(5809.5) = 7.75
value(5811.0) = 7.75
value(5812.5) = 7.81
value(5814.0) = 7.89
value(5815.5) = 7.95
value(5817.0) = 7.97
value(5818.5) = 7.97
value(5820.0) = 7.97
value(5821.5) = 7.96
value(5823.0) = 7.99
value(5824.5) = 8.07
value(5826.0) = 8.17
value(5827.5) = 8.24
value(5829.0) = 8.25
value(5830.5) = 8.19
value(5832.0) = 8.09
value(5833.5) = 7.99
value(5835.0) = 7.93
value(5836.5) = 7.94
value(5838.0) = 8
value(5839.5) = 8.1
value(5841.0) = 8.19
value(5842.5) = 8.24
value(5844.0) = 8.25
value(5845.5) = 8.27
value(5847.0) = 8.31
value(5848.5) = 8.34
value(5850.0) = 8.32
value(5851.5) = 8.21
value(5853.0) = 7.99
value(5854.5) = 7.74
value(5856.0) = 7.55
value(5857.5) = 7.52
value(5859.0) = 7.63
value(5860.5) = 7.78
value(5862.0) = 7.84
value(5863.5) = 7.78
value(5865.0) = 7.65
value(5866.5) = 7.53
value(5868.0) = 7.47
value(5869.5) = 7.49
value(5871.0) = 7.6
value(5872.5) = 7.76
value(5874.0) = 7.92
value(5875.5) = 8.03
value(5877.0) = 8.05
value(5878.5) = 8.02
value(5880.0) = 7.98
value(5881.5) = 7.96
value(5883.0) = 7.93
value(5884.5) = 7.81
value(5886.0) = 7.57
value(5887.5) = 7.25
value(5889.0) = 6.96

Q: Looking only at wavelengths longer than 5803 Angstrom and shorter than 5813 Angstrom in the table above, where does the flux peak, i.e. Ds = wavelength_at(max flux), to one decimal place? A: 5803.5 Angstrom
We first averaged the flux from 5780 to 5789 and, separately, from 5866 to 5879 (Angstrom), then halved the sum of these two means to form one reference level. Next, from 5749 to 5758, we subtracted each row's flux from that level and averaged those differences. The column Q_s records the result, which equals -0.3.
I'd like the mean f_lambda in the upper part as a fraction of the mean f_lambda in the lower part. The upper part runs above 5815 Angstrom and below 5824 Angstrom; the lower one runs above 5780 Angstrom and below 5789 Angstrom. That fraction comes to 1.10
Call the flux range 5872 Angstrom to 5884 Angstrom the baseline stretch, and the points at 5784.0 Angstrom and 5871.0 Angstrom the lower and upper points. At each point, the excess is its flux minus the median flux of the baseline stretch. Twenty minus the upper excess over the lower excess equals 19.5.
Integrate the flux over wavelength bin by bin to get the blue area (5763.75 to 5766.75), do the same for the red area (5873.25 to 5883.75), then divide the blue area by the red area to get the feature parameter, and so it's 0.3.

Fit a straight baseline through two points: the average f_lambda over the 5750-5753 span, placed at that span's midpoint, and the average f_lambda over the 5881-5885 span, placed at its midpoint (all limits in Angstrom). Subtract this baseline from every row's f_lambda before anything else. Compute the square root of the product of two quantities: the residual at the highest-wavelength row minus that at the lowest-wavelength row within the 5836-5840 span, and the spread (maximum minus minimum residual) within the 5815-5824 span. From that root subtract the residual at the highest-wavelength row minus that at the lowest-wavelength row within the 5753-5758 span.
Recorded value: 0.2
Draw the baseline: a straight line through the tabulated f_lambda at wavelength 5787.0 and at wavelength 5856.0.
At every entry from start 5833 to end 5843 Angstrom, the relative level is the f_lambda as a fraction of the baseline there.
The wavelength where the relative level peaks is 5842.5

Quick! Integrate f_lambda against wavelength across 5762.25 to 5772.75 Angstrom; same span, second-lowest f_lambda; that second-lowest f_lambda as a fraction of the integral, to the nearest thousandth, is 0.095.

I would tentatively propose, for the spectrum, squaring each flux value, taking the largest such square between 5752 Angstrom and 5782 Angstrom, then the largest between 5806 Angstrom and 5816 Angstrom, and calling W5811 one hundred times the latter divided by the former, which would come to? 91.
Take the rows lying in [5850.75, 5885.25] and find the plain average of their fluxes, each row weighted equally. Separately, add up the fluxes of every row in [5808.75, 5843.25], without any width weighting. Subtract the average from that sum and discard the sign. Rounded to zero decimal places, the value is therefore 177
